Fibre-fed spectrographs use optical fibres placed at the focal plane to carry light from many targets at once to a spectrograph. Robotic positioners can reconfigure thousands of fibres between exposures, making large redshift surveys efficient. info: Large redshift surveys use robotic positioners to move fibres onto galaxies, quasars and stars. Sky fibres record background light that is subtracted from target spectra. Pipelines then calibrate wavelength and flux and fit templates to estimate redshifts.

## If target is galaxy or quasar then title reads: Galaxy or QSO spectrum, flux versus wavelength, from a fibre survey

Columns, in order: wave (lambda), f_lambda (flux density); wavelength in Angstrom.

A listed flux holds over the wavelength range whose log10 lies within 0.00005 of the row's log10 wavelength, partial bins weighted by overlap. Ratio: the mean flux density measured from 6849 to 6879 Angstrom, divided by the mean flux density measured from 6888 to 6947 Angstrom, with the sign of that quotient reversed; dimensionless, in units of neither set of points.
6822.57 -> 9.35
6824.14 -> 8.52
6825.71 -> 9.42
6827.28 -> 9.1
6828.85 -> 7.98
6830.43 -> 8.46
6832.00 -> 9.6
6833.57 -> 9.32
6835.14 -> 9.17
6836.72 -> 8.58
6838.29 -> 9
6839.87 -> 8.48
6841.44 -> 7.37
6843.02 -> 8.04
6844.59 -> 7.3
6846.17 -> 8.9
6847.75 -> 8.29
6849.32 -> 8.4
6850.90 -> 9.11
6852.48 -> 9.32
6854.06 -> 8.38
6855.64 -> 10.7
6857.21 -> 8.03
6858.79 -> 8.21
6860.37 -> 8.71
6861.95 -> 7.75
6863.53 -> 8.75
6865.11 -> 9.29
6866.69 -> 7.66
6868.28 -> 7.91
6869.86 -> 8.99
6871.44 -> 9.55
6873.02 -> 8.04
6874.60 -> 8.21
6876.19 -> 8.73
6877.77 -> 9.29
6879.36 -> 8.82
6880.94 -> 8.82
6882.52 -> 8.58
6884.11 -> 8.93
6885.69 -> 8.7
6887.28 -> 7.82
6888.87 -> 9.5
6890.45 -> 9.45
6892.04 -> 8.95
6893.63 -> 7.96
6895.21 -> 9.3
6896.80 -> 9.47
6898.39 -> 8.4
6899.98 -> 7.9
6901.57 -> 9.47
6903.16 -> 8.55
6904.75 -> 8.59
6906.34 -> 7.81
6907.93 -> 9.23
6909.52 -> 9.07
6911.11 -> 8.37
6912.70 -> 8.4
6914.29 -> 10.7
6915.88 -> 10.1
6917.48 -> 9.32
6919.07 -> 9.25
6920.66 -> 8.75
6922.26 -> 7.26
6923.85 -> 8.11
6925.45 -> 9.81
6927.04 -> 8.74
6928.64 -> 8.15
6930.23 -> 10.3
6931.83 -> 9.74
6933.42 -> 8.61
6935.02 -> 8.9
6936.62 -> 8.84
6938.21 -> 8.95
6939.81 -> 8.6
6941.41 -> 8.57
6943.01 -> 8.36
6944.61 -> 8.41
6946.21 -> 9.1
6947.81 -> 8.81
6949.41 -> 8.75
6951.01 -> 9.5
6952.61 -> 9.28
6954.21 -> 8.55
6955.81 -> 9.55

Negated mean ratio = -0.977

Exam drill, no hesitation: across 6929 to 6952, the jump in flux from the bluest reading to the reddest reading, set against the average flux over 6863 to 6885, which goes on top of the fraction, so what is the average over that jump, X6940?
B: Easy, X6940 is -11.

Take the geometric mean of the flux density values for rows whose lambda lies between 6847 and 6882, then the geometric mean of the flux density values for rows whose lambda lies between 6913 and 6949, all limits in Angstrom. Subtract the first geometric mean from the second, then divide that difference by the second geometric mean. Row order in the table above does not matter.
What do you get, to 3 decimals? 0.032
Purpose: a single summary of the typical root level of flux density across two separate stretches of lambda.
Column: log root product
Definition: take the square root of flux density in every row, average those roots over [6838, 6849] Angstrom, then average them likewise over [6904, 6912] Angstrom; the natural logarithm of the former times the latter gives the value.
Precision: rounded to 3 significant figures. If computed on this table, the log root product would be 2.13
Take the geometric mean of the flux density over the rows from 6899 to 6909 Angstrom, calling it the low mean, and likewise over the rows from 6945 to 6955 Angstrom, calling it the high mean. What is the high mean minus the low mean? 0.42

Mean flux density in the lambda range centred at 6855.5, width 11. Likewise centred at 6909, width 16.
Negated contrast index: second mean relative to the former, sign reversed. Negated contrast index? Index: -1.012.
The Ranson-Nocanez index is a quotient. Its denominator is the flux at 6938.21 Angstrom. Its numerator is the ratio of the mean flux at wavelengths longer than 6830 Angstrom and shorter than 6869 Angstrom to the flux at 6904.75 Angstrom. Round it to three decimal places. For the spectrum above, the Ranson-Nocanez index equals 0.112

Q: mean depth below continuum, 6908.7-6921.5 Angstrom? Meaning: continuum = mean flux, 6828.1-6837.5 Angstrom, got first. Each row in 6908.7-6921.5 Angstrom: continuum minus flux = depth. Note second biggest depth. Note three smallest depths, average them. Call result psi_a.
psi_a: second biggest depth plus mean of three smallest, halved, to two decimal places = -0.37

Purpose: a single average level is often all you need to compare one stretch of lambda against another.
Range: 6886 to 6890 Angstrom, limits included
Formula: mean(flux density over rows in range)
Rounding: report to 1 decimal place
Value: 8.7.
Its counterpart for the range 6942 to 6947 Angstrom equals 8.6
